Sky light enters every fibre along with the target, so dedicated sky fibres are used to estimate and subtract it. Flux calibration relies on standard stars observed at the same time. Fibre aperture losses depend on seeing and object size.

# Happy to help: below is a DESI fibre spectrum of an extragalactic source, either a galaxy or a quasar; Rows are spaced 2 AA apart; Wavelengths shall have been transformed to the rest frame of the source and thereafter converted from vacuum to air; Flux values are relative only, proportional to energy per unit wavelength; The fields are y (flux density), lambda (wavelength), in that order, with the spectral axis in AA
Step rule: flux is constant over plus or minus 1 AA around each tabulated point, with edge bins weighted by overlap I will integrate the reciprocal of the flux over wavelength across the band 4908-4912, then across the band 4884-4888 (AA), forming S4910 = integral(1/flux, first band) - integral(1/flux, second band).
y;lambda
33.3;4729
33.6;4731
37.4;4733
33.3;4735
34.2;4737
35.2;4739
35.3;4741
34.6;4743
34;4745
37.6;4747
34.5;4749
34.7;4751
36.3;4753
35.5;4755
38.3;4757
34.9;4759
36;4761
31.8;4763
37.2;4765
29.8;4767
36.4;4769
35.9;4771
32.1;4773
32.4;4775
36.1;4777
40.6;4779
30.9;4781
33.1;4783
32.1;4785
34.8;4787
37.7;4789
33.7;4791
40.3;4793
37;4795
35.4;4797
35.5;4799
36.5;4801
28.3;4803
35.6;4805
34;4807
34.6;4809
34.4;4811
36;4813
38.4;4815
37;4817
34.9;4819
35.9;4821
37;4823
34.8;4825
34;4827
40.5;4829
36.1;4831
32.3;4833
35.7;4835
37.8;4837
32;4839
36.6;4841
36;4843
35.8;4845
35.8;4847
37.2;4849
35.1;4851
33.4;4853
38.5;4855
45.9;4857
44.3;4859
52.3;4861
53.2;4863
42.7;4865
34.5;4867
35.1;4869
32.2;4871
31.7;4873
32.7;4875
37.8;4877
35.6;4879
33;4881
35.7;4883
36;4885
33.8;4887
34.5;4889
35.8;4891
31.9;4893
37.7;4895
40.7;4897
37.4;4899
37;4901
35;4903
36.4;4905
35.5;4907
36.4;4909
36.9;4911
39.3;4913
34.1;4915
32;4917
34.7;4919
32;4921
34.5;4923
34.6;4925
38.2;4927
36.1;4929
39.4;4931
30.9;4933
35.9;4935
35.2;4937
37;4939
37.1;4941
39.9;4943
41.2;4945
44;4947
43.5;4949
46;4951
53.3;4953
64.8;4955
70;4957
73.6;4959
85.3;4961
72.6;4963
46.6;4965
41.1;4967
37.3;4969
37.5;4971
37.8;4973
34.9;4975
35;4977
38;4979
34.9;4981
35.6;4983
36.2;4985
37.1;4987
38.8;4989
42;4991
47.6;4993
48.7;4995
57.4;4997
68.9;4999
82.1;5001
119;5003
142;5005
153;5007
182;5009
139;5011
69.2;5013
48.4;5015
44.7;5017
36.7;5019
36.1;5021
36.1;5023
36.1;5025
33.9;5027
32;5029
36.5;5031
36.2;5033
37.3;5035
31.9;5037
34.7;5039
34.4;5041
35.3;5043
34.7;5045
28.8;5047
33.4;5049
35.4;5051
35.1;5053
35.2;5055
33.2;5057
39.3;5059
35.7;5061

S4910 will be -0.006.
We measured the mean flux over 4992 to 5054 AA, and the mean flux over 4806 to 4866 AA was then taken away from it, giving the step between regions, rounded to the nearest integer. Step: 21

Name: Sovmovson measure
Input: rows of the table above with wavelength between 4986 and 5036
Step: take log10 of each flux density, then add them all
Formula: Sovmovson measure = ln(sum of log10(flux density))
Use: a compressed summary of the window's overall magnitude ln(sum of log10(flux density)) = 3.8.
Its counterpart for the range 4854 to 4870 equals 2.6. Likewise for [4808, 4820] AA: 2.2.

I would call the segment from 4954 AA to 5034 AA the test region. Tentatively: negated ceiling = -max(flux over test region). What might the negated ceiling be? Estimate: -182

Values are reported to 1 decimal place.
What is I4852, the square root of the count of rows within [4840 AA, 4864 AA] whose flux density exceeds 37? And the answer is 2.4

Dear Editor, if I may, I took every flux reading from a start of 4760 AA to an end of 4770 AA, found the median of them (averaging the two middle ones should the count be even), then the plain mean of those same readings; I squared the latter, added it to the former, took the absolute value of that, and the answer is 1208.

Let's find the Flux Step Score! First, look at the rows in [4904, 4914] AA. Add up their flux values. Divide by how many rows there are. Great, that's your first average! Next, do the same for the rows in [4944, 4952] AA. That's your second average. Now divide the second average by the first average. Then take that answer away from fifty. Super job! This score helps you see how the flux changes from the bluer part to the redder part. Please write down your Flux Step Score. 48.8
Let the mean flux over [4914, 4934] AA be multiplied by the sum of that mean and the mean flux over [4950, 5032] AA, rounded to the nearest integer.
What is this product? 3269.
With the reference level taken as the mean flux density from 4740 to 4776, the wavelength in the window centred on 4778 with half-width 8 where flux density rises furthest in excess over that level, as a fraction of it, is 4779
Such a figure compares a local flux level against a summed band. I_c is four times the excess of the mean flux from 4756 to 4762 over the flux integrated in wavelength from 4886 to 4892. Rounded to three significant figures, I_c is -687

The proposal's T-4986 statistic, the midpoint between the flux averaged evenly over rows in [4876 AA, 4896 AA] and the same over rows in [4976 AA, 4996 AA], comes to 37.3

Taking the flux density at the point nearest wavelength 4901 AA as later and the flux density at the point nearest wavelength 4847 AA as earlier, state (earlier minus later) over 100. -0.01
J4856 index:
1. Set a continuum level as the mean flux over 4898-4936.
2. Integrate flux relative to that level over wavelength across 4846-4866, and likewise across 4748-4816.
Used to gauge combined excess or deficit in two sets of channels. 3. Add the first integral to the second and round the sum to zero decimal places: 86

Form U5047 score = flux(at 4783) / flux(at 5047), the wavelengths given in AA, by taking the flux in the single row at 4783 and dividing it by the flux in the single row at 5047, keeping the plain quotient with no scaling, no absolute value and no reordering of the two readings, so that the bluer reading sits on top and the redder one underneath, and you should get 1.15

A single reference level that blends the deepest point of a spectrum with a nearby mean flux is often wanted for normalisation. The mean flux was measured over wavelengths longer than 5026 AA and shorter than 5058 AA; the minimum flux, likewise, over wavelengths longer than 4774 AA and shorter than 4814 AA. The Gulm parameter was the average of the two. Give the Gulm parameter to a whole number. 31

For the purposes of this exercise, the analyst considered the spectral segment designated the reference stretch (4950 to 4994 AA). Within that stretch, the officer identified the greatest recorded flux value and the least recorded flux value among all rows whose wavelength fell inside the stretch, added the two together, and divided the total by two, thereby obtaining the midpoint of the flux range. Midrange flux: 60.1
